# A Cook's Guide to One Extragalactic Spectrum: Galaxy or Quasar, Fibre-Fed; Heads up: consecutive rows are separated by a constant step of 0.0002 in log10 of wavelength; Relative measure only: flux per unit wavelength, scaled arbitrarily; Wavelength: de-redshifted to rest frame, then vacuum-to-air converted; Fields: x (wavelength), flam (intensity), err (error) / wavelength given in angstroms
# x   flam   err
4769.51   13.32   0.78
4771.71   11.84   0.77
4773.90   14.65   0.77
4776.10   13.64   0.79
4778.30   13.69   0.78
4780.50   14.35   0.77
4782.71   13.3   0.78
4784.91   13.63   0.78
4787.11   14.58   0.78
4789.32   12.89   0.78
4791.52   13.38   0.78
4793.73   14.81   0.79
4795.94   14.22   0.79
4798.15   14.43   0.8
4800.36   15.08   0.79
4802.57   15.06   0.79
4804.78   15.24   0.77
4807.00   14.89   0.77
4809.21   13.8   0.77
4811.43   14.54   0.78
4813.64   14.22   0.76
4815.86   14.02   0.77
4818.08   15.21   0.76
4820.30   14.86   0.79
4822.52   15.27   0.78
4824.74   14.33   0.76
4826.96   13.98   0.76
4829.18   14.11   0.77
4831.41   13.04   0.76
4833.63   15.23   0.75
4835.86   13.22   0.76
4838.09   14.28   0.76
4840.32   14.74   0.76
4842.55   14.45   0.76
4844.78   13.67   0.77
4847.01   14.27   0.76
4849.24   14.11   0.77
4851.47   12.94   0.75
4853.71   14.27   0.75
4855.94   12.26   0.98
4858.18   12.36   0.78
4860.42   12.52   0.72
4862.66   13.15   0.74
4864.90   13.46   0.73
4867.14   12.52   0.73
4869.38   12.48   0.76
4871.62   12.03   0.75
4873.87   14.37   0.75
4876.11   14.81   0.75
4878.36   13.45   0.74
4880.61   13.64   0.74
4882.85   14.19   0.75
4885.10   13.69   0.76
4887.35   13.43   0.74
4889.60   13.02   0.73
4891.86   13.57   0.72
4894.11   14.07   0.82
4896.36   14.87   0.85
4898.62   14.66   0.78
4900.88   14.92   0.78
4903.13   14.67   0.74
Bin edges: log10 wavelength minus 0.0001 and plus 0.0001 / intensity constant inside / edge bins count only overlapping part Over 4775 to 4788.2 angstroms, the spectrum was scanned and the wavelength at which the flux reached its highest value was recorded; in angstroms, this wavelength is 4787.11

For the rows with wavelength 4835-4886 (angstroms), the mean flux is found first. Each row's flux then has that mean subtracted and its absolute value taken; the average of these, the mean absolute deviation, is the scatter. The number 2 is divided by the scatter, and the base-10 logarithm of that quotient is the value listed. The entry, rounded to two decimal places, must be 0.44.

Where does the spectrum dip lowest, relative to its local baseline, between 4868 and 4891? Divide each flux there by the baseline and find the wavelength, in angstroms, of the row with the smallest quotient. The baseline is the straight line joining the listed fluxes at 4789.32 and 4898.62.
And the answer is 4871.62 angstroms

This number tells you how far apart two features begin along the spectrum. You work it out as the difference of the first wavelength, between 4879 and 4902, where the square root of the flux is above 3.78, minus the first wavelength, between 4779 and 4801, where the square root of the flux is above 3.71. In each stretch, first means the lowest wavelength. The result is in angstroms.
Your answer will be 115.9 angstroms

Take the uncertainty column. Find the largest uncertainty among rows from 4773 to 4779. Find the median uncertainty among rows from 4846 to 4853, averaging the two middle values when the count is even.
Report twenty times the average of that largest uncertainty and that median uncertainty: 15.5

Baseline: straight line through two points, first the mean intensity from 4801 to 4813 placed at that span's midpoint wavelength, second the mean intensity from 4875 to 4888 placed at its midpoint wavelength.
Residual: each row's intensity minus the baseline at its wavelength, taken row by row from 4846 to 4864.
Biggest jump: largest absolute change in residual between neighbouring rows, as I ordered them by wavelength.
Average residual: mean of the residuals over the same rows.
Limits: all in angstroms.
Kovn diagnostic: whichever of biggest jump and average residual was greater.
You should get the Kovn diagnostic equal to 2.0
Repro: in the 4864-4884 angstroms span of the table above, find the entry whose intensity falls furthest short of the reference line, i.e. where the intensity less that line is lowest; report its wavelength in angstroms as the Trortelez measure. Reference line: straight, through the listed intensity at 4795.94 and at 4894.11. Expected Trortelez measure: 4871.62 angstroms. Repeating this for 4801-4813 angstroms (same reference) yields 4809.21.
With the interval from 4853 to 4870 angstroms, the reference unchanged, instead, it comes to 4855.94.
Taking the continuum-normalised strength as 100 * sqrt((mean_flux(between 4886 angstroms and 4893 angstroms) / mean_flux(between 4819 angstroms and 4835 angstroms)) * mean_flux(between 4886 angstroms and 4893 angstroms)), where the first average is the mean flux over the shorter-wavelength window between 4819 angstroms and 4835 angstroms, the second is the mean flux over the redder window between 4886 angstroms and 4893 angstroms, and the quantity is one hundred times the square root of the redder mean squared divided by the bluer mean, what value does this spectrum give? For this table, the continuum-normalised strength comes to 352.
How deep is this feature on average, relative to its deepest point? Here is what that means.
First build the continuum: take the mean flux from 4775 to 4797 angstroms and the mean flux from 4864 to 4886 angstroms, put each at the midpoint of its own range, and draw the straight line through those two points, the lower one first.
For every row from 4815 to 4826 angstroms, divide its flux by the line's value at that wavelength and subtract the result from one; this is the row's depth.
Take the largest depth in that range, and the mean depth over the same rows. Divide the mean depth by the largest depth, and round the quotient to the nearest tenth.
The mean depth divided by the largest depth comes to 3.5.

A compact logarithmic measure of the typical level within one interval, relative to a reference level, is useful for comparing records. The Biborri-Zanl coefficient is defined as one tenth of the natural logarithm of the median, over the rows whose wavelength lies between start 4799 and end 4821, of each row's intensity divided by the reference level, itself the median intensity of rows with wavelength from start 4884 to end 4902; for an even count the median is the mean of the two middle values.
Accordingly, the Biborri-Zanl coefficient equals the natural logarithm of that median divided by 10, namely 0.0069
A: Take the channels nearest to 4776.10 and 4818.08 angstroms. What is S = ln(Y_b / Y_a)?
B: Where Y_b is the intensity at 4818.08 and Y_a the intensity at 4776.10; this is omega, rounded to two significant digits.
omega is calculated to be 0.11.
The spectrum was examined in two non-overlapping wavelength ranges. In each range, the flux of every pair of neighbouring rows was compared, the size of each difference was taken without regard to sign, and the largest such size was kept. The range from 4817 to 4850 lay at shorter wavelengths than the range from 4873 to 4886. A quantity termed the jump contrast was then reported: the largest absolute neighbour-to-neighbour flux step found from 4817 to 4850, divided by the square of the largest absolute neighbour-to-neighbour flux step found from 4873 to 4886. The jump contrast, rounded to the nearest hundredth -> 1.18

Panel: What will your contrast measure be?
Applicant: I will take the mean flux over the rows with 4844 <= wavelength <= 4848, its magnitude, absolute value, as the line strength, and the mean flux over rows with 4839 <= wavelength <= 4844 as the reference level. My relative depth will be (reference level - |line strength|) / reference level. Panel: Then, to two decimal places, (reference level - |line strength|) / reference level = 0.04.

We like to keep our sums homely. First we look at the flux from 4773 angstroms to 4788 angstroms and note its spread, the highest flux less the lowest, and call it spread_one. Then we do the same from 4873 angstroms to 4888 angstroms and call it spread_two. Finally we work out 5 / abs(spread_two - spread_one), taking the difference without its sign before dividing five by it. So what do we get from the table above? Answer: 167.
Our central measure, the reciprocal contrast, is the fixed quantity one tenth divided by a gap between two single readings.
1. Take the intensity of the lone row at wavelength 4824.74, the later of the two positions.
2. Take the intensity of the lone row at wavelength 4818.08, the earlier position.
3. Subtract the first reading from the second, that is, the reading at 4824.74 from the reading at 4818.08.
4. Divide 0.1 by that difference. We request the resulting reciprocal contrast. 0.11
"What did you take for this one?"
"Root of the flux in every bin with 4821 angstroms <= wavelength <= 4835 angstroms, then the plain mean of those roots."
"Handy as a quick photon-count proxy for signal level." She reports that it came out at 3.78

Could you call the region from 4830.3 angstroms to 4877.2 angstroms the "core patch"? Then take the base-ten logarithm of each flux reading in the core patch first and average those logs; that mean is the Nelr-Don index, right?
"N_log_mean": 1.13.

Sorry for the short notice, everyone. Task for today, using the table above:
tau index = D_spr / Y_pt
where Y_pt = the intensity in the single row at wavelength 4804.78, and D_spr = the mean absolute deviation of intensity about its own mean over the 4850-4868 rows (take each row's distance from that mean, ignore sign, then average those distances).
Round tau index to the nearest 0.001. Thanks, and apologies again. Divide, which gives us 0.034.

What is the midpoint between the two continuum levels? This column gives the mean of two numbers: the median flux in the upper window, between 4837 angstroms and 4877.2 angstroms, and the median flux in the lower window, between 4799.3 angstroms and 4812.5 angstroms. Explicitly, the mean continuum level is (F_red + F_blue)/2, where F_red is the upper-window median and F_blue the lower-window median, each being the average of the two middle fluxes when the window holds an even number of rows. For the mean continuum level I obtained 14.3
